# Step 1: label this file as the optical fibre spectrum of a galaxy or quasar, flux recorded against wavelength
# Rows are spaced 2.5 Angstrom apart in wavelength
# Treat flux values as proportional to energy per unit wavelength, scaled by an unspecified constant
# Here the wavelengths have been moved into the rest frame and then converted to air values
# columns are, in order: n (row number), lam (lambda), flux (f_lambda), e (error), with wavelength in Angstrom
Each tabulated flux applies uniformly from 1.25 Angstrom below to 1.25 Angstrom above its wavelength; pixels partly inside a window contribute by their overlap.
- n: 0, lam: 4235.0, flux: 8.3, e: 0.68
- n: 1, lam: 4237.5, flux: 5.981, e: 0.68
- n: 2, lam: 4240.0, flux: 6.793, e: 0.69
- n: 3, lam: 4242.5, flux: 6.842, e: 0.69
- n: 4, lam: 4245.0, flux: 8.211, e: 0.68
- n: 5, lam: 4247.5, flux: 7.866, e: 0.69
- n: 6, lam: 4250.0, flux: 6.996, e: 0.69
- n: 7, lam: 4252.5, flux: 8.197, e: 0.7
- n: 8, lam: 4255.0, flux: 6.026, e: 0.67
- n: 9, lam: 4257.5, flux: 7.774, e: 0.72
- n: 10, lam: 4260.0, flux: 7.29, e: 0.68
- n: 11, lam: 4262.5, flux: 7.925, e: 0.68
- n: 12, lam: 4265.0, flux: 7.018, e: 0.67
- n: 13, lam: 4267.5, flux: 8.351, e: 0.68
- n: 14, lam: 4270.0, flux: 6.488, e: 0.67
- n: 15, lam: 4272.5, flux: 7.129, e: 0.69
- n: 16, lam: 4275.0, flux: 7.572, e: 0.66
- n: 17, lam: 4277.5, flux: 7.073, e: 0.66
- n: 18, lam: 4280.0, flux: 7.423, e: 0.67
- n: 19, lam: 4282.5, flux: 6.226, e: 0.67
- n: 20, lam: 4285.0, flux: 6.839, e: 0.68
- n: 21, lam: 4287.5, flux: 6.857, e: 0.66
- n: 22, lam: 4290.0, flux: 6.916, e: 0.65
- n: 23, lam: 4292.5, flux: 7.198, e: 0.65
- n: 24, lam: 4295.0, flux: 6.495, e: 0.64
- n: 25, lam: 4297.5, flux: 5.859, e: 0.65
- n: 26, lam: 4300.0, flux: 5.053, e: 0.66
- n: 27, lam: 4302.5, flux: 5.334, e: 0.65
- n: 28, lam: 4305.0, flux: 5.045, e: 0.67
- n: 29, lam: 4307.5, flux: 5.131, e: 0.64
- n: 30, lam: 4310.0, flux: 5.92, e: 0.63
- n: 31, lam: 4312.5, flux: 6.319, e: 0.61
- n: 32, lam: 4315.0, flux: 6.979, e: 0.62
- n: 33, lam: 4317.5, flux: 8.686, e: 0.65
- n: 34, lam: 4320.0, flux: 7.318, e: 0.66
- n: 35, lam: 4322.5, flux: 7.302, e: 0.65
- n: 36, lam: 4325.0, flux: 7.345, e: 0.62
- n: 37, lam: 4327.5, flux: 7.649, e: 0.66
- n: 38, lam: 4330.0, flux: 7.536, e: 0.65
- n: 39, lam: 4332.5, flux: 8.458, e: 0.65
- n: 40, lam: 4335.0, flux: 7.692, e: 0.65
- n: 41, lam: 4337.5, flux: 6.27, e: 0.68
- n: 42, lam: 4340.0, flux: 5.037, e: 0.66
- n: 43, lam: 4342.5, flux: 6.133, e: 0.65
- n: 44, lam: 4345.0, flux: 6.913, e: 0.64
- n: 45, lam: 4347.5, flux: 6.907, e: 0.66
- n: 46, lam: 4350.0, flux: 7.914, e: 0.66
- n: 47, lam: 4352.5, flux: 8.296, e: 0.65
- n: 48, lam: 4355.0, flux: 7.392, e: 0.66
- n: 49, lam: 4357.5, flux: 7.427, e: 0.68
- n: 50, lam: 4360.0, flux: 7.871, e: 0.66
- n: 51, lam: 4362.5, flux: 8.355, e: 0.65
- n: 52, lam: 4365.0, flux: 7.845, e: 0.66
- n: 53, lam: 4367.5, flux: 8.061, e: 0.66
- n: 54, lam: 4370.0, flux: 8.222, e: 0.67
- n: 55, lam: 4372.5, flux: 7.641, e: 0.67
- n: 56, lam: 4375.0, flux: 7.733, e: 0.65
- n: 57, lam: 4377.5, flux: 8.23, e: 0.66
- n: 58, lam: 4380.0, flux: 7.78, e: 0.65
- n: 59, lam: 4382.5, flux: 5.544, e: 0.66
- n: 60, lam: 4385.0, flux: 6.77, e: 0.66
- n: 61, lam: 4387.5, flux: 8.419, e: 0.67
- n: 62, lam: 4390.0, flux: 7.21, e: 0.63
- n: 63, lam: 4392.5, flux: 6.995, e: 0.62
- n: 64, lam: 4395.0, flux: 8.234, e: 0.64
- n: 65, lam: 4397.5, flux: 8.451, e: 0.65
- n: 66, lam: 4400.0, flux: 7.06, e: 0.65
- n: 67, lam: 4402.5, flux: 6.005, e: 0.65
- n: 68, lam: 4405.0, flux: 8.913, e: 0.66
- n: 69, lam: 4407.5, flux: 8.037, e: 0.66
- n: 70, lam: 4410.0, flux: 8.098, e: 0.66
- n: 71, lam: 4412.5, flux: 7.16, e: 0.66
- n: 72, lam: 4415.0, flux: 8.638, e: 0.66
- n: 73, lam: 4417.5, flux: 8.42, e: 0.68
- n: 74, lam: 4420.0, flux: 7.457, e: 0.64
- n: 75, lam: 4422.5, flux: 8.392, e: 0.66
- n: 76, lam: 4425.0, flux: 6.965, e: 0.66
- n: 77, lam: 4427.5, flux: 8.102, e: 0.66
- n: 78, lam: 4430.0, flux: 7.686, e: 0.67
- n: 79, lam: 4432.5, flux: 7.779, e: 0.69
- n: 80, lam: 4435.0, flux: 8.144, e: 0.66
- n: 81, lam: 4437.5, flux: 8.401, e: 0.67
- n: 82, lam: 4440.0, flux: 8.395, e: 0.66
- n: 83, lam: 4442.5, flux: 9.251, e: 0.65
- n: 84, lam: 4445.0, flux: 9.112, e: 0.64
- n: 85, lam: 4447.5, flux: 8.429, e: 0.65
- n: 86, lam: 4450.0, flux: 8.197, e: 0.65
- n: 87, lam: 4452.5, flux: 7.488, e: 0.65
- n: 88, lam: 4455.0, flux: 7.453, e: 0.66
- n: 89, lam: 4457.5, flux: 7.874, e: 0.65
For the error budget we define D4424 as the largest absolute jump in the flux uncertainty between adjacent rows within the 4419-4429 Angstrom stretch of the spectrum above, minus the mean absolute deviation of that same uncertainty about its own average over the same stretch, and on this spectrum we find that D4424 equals 0.0125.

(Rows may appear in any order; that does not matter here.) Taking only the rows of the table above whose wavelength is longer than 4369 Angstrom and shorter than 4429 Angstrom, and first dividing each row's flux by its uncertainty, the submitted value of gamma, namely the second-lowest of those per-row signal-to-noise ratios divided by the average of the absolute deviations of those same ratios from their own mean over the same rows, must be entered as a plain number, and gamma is 10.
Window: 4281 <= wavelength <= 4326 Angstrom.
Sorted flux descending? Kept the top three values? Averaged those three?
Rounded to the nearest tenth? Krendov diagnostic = 7.8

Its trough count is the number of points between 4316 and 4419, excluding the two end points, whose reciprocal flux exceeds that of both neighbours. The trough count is 12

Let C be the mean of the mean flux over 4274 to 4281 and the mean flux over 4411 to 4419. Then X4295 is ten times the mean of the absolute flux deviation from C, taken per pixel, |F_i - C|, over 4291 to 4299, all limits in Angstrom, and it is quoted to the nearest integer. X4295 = 12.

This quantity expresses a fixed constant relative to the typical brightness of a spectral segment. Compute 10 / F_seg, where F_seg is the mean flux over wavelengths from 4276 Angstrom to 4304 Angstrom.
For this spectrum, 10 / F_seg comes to 1.54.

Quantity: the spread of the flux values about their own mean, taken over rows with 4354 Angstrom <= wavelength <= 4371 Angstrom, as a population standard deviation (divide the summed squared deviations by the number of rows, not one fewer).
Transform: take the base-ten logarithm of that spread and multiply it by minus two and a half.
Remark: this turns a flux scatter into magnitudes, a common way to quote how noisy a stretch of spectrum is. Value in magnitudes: 1.2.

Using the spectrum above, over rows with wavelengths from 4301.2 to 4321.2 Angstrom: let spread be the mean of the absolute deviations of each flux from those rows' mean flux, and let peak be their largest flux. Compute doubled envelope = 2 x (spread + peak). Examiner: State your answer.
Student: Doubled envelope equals 19.4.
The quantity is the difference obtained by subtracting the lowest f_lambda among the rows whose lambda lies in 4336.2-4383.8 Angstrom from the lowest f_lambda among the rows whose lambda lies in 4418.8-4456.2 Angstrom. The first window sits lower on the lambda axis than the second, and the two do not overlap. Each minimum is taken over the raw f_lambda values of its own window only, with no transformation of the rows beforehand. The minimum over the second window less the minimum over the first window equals 1.9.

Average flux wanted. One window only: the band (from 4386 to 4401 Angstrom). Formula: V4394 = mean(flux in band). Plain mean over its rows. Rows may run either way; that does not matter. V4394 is 7.7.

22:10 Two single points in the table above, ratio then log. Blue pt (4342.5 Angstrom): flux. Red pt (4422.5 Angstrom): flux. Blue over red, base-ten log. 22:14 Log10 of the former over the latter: -0.14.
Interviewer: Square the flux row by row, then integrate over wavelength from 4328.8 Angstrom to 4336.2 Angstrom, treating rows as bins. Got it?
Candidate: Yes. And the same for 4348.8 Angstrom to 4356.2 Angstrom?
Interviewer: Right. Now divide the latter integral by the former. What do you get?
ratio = 0.99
